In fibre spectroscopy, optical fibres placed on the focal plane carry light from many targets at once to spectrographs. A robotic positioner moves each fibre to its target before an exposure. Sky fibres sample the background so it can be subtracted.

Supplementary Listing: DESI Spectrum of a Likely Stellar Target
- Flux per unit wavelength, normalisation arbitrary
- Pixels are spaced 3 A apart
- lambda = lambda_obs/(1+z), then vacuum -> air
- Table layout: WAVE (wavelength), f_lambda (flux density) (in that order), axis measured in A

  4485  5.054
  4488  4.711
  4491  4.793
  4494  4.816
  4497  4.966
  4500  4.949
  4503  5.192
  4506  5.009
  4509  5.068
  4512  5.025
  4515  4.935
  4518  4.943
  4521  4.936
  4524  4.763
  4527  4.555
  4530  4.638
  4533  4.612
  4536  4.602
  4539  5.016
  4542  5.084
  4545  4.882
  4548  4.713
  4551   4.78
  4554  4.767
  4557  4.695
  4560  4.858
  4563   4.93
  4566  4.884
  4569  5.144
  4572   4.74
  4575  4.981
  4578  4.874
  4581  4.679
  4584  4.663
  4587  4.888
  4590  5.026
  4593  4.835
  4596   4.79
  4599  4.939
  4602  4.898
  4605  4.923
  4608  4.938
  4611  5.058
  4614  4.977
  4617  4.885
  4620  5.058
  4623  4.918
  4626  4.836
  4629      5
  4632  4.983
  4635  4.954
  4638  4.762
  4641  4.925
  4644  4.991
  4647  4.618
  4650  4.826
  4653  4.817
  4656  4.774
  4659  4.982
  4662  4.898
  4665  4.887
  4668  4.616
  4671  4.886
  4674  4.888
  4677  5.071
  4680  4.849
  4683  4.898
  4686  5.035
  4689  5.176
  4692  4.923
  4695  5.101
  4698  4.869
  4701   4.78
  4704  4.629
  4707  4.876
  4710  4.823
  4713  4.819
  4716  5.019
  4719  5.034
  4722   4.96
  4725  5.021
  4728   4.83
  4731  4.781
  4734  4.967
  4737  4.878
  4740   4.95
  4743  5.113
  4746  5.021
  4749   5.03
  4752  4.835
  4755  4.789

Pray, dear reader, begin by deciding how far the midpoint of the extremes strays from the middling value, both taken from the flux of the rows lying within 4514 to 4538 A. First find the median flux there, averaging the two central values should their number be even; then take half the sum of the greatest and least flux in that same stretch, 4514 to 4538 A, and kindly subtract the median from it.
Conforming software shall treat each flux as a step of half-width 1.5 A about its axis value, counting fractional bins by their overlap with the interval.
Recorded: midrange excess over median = 0.05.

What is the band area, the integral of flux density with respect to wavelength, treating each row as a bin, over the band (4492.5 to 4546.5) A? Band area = 264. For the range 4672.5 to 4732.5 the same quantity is 295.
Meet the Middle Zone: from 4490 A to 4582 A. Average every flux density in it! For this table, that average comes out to 4.87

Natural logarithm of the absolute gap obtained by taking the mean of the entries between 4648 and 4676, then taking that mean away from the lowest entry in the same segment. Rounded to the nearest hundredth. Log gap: -1.49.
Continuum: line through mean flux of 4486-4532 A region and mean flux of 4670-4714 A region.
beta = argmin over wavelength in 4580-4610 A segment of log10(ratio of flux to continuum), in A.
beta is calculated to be 4584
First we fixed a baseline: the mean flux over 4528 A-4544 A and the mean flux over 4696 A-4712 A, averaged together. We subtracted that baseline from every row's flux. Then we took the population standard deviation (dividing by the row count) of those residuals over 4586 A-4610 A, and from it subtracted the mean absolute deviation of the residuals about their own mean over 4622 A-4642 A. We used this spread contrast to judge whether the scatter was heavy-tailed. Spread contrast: 0.00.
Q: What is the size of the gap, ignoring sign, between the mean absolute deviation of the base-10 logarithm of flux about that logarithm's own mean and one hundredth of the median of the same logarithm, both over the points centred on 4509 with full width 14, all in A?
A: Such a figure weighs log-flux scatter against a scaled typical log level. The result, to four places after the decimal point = 0.0012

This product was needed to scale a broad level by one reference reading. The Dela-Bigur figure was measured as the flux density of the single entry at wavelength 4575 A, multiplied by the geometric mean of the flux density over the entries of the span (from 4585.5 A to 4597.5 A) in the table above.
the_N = 24.3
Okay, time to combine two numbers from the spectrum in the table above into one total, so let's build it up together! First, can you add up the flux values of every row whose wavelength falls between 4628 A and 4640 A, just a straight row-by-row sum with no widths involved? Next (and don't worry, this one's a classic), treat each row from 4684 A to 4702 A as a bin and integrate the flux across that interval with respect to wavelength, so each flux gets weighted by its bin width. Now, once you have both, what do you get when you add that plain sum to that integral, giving 109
